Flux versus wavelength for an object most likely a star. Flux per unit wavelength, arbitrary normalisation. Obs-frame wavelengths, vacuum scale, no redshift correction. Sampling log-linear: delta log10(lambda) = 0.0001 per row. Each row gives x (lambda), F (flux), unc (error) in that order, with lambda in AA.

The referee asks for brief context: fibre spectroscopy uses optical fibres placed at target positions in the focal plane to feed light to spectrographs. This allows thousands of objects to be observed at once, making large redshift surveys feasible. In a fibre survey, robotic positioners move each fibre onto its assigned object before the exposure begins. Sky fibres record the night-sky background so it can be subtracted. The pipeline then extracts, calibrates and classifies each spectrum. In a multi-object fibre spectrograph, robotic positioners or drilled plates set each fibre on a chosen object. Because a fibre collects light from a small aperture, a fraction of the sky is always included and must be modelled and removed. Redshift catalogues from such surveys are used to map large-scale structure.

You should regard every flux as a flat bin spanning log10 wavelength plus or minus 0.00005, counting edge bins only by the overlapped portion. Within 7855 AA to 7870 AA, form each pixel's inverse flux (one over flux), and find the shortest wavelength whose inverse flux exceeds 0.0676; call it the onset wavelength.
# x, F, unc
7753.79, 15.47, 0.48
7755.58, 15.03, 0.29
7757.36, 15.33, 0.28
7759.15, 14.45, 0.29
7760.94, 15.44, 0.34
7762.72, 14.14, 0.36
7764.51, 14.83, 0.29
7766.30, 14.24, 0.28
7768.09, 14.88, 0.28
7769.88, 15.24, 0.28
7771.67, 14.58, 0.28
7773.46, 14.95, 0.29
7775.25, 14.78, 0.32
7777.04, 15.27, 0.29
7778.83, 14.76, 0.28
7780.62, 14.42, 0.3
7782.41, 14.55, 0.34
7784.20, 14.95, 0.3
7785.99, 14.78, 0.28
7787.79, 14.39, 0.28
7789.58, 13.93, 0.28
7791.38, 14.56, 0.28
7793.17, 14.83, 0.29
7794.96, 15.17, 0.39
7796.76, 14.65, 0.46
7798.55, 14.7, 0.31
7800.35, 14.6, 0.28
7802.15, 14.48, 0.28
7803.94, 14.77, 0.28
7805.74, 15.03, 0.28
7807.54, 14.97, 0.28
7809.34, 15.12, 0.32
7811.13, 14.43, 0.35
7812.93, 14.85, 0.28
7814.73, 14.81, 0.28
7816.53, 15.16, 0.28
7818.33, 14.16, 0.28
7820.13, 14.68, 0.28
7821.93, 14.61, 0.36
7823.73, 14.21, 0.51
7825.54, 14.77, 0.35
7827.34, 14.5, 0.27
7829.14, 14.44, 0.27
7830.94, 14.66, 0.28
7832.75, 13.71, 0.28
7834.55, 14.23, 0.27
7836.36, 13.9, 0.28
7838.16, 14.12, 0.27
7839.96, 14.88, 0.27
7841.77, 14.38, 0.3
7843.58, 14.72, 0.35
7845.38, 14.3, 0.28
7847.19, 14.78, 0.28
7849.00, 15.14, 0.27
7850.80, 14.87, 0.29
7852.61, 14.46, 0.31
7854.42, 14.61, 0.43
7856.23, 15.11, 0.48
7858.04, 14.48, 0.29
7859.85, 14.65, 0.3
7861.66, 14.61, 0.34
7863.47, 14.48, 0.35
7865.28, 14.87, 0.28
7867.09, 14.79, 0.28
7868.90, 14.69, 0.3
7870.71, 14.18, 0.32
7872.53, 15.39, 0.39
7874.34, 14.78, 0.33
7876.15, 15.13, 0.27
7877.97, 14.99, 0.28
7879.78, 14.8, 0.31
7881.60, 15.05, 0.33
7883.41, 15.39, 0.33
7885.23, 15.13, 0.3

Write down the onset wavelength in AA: 7858.04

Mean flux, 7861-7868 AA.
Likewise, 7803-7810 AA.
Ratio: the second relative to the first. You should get 1.02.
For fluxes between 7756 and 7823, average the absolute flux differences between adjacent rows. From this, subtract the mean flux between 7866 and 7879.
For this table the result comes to -14.4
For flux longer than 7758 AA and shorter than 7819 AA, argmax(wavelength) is 7760.94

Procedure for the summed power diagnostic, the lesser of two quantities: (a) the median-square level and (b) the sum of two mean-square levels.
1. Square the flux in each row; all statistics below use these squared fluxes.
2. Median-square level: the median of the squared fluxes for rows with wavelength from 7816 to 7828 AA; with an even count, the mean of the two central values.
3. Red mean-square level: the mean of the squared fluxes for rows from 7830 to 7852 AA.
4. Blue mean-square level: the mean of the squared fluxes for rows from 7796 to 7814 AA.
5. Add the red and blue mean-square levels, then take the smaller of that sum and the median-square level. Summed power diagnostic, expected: 213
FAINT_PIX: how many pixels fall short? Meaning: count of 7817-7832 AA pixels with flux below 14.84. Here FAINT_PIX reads 8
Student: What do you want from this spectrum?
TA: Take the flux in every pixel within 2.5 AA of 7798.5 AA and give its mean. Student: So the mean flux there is 14.7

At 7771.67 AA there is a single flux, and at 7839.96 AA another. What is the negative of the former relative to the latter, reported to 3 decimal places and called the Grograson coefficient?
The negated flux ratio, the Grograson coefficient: -0.980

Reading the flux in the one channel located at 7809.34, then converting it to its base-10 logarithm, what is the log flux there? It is 1.18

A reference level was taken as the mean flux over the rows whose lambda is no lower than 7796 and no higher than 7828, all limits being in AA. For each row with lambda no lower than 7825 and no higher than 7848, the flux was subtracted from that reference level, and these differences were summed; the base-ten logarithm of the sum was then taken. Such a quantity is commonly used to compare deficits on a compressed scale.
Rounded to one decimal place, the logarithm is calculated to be 0.6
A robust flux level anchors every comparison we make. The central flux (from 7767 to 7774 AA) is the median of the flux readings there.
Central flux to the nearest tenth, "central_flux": 14.9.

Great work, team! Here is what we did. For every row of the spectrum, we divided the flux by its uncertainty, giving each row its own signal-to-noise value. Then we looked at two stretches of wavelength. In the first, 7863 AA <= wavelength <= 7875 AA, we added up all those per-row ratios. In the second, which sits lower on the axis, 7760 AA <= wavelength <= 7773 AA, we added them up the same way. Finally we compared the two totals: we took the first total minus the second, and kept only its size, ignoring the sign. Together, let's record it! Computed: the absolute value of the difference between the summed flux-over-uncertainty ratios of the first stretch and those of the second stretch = 21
